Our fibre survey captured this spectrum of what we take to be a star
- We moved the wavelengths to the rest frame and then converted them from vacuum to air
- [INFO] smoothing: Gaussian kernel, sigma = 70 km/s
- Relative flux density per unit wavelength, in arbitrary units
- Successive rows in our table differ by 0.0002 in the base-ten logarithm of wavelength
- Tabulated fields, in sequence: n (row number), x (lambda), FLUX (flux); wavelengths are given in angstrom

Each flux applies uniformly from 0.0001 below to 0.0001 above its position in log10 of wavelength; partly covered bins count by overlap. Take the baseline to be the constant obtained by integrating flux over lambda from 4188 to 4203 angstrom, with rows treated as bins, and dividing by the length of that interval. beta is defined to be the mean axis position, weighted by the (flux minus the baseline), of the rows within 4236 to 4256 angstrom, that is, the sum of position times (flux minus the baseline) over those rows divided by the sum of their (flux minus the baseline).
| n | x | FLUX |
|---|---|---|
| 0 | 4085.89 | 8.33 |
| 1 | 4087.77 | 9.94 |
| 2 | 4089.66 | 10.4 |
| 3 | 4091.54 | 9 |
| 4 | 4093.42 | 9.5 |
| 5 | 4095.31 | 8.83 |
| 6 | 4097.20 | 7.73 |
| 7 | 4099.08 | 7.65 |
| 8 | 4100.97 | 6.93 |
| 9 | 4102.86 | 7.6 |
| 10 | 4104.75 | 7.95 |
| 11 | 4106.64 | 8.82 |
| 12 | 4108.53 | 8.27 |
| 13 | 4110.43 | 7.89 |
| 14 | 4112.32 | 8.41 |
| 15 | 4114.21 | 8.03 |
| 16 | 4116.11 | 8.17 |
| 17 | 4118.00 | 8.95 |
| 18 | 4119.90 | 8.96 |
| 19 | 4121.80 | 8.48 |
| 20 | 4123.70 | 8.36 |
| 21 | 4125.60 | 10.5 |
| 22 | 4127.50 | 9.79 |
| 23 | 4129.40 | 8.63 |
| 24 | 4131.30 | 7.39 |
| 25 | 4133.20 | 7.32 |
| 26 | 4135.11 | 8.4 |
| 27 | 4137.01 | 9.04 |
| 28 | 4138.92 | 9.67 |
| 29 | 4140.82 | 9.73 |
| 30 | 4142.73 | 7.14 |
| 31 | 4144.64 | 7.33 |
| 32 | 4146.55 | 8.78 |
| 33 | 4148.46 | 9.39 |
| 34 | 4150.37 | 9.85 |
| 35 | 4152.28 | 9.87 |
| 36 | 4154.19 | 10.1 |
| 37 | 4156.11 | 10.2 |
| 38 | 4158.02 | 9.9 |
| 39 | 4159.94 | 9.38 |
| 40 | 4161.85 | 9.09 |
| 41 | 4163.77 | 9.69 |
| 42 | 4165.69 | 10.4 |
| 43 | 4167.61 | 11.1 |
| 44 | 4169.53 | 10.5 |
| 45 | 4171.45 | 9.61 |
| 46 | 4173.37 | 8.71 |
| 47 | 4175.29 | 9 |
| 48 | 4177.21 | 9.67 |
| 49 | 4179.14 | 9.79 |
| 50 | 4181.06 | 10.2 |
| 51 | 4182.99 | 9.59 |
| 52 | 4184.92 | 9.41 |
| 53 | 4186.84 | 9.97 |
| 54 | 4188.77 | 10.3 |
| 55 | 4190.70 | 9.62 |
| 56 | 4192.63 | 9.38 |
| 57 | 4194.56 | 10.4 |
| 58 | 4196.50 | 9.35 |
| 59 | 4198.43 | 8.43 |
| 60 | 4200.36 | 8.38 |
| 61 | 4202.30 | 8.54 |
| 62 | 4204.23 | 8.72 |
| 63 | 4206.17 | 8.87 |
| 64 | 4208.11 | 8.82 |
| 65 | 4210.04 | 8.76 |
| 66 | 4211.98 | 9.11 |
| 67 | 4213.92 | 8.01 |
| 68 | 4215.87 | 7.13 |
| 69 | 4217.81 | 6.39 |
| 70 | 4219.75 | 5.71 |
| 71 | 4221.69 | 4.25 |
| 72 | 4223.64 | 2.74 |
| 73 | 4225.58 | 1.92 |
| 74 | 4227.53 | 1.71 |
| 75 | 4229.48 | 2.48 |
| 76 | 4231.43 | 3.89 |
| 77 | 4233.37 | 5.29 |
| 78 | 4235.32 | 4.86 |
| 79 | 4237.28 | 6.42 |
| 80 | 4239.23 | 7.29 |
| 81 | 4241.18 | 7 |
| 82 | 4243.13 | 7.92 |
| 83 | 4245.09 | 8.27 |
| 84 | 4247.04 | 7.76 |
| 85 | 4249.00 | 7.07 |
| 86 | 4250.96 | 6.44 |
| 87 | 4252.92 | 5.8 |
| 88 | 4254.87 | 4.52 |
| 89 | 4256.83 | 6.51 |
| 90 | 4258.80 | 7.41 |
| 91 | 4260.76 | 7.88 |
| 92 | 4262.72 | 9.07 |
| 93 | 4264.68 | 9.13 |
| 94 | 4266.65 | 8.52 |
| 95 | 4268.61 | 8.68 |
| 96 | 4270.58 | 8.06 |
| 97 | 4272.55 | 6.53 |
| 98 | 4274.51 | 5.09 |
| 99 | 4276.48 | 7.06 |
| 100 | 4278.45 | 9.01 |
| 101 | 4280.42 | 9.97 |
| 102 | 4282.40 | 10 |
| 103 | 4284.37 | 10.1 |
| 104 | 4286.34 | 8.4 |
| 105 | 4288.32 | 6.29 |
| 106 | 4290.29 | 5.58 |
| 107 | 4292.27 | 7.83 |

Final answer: 4247.4 angstrom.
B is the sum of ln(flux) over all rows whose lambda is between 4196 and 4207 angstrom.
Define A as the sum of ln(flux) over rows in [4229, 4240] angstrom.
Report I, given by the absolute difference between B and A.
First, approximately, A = 9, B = 13.0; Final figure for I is 3.6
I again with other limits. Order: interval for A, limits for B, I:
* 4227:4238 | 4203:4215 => 5.1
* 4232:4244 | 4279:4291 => 1.5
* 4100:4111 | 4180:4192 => 1.3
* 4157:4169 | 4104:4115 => 1.1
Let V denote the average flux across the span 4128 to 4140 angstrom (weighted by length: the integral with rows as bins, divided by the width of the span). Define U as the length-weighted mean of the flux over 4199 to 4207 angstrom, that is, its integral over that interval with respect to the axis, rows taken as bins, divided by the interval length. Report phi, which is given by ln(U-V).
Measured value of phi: -2.0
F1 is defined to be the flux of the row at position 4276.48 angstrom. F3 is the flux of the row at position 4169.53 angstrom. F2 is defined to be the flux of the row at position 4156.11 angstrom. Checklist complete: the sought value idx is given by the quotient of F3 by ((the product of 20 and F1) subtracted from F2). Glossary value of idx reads -0.080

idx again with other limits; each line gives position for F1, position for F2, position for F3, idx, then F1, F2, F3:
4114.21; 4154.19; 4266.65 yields -0.057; 8.03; 10.1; 8.52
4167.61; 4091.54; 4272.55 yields -0.031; 11.1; 9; 6.53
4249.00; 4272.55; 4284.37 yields -0.075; 7.07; 6.53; 10.1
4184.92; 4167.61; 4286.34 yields -0.047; 9.41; 11.1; 8.4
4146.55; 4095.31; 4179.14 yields -0.059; 8.78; 8.83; 9.79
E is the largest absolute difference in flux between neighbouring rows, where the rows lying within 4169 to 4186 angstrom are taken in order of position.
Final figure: 0.9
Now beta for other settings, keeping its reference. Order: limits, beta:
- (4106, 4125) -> 4114.7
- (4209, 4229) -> 4222.7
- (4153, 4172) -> 4163.8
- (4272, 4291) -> 4280.8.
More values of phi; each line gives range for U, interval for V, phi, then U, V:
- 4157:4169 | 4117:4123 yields 0.2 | 9.9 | 9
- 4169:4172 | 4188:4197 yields -1.4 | 10.1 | 10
